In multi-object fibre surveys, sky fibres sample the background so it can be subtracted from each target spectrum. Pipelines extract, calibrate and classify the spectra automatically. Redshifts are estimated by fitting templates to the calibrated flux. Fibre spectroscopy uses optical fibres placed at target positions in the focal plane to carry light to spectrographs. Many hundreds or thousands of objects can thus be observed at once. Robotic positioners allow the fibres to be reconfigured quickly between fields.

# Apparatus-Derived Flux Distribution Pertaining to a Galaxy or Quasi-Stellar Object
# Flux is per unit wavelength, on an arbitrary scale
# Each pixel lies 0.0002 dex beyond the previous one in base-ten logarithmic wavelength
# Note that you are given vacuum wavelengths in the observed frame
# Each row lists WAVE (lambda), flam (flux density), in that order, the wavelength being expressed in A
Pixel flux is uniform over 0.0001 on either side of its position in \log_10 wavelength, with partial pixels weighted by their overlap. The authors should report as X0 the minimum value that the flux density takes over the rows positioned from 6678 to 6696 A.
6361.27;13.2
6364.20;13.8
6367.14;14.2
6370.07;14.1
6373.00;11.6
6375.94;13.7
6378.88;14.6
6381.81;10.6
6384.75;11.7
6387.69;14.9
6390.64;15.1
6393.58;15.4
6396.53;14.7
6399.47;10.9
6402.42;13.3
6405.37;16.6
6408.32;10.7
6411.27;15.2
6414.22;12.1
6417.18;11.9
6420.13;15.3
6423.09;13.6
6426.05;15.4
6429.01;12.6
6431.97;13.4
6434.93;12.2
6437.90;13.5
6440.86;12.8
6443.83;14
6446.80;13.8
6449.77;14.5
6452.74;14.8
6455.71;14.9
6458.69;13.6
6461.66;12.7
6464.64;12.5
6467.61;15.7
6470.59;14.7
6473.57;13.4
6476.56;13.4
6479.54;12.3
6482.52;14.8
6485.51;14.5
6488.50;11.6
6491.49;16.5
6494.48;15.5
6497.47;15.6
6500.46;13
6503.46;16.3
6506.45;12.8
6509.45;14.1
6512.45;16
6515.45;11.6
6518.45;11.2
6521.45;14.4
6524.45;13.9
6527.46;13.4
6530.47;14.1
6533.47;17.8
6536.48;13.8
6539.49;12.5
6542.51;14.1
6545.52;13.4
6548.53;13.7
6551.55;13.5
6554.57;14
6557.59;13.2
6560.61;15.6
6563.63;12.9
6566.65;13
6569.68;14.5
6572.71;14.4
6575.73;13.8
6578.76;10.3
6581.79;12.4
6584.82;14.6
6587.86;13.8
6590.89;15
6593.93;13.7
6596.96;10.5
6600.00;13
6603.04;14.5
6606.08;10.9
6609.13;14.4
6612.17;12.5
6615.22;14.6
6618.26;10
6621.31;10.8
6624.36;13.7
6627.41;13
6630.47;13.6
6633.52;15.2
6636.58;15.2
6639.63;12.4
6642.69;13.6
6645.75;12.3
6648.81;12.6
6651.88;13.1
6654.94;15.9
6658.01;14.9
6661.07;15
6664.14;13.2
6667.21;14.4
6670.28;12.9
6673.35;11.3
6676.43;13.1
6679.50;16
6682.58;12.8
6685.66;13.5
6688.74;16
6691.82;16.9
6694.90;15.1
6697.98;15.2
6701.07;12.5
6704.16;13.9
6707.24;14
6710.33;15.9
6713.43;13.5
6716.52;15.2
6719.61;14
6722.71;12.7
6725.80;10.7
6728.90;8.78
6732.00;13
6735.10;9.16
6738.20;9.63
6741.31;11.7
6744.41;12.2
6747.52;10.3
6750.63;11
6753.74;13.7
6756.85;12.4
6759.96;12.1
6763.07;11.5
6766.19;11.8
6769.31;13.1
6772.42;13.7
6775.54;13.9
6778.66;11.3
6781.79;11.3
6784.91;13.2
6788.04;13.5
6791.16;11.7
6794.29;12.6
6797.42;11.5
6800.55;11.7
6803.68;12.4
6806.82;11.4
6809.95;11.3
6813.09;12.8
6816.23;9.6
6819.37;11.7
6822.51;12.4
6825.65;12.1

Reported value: 12.8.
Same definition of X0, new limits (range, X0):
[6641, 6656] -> 12.3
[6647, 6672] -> 12.6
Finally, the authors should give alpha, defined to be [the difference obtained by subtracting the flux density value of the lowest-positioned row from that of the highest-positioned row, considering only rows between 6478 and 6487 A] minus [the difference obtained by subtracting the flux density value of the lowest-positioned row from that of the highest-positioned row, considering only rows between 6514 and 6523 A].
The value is -0.6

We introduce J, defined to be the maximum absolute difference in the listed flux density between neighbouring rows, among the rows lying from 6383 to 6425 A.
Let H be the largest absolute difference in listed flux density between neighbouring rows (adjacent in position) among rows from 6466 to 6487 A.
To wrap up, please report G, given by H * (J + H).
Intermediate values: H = 2.5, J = 5.9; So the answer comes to 21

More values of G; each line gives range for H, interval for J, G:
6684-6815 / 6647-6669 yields 30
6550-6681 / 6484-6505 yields 44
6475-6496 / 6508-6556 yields 46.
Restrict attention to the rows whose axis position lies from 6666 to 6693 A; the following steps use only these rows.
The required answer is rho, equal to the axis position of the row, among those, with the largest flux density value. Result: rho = 6691.82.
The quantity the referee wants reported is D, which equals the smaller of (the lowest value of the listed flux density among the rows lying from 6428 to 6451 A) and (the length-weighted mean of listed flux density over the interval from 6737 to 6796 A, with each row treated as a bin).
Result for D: 12.2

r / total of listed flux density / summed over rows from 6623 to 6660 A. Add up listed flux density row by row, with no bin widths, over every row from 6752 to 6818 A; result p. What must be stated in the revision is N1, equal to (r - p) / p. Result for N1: -0.4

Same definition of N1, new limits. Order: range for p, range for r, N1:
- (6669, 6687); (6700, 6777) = 2.9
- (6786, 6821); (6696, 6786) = 1.8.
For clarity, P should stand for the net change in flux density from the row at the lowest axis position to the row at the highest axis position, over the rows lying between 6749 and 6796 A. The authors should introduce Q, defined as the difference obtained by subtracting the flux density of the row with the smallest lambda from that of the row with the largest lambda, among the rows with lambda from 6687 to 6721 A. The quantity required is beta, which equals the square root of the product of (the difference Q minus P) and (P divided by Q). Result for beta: 1.7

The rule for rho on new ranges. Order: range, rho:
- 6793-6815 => 6813.09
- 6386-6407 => 6405.37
